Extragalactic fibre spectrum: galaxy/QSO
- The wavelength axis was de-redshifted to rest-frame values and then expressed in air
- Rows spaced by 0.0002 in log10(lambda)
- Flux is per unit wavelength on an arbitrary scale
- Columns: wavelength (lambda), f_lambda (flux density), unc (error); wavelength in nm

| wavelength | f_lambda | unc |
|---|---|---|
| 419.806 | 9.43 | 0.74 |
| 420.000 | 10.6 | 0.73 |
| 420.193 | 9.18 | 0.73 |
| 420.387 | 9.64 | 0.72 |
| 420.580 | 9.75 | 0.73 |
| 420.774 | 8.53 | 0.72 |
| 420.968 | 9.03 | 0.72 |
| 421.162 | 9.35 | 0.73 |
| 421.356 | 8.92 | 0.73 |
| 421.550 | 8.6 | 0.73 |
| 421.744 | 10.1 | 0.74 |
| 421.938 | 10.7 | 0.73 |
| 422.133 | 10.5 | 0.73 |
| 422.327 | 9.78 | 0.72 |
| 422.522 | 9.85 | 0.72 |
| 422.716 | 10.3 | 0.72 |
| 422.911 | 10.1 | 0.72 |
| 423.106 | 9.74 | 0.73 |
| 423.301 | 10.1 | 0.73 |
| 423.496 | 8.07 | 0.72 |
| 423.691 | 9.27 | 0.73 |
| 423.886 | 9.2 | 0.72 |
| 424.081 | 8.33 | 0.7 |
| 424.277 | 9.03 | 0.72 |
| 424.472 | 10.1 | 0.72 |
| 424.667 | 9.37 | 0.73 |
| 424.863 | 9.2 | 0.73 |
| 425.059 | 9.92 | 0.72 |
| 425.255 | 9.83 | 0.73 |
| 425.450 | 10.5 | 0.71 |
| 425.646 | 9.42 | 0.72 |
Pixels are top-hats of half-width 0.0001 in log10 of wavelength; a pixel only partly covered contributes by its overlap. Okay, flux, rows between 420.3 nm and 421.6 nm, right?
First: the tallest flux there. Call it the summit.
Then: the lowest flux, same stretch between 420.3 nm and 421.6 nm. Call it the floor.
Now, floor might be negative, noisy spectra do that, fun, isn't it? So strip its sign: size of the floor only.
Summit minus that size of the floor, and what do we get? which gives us 1.2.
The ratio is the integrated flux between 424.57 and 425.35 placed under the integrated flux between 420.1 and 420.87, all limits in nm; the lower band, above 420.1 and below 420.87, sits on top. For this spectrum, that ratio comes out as 0.96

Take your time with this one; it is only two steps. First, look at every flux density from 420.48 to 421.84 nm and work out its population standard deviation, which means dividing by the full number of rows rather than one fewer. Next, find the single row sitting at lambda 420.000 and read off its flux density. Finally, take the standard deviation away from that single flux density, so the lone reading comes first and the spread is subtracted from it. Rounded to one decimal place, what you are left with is 10.1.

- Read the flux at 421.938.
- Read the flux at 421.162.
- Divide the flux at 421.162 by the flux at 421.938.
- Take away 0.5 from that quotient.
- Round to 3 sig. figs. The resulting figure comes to 0.374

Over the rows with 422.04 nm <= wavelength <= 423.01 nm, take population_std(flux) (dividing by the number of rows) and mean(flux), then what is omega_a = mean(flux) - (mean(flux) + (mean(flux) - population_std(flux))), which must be -9.8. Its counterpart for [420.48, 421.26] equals -8.7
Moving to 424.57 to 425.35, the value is -9.3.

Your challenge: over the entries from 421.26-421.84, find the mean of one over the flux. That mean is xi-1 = 0.109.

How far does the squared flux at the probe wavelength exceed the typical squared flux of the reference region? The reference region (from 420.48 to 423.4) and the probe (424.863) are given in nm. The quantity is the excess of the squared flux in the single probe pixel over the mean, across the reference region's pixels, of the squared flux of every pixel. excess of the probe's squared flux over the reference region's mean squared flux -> -10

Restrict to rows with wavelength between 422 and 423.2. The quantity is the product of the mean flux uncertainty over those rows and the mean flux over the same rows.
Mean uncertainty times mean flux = 7.3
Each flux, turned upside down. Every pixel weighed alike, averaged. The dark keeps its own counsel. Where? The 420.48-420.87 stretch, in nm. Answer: 0.110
